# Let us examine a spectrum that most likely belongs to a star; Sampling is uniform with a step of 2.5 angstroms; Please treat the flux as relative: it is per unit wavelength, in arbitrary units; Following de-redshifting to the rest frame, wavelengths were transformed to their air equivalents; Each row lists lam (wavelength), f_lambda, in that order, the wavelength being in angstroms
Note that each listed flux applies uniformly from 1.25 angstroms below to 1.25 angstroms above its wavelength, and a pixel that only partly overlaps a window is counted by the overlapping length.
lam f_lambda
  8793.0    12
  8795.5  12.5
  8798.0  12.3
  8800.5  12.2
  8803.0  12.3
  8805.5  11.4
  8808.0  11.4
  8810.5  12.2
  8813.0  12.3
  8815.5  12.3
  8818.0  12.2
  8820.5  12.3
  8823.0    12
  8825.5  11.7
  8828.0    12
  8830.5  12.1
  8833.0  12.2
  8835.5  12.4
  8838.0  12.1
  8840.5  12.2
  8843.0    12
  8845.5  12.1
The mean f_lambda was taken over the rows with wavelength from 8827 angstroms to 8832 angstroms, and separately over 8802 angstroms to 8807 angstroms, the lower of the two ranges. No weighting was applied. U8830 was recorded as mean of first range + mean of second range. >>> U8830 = 23.9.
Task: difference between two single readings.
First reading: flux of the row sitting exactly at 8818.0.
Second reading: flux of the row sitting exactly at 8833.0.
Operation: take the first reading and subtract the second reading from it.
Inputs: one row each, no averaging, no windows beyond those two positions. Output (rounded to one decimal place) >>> 0.0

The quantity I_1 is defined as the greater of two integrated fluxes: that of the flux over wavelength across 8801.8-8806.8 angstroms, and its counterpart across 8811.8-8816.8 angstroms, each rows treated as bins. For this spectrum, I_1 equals 61.5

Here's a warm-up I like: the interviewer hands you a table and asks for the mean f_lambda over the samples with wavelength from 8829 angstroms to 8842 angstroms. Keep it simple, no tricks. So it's 12.2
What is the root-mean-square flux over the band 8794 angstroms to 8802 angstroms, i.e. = 12.3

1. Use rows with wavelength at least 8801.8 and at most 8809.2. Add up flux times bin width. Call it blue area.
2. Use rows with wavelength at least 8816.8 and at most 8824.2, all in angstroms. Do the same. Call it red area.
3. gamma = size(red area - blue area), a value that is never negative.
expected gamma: 3.5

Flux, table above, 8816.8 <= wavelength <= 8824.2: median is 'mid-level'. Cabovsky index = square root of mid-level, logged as 3.493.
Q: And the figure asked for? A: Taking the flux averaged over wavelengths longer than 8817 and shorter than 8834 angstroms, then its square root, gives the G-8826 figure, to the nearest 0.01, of 3.47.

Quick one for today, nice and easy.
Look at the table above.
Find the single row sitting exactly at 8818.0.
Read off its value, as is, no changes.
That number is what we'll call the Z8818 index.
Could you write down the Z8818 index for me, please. 12.2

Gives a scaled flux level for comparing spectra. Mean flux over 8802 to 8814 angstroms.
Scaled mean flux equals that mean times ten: 119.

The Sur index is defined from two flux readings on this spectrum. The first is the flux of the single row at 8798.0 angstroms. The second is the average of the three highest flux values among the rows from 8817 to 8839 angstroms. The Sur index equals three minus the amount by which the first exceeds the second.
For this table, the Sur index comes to 3.00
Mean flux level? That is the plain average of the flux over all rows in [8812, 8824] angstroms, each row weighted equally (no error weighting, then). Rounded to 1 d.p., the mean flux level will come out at 12.2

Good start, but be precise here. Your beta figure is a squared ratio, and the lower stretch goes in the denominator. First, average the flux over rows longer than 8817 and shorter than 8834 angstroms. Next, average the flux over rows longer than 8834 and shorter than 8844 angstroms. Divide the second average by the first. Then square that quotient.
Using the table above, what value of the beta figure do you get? 1.02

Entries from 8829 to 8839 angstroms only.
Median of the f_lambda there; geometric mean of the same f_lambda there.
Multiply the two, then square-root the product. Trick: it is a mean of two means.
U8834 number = 12.17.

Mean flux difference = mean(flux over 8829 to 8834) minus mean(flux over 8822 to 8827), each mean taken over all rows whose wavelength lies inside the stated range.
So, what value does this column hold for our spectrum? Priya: 0.3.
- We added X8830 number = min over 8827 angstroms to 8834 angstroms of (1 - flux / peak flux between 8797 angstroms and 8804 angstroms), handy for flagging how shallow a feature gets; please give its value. 0.008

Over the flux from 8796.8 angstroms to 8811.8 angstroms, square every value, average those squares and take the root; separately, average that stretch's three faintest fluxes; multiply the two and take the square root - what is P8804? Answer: 11.8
